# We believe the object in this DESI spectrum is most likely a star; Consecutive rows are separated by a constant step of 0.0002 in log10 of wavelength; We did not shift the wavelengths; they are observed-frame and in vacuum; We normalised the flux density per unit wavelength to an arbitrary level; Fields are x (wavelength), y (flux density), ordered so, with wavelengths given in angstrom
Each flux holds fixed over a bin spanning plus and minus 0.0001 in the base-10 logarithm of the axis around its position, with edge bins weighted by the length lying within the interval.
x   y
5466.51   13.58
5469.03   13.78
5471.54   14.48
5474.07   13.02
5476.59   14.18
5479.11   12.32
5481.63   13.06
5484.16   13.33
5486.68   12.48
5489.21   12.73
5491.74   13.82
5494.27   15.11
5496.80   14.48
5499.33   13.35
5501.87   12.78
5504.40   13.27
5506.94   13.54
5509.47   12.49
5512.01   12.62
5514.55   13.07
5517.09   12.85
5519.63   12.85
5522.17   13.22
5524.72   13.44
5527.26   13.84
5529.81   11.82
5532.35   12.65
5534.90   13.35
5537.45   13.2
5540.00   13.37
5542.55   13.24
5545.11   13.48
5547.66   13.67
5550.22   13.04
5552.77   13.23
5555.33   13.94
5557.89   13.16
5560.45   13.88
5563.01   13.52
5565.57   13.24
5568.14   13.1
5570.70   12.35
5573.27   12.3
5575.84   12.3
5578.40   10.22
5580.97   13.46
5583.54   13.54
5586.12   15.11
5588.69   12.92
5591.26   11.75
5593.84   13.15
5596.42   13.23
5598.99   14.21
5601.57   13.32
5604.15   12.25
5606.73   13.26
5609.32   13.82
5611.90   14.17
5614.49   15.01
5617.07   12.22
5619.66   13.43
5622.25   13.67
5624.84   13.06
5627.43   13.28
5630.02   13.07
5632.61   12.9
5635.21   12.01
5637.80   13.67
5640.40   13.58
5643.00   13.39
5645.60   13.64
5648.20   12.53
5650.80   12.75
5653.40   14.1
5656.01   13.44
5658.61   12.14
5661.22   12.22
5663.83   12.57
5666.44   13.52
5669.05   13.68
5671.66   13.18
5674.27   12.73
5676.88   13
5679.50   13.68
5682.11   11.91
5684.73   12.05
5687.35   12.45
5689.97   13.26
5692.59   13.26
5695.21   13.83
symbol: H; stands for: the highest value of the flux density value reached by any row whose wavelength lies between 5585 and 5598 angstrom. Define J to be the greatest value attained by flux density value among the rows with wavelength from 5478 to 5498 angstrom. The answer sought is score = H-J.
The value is 0.0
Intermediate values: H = 15.11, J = 15.11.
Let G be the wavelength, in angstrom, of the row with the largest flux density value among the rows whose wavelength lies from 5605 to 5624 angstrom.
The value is 5614.49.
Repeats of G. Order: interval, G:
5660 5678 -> 5669.05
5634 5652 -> 5637.80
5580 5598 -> 5586.12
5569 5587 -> 5586.12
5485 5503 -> 5494.27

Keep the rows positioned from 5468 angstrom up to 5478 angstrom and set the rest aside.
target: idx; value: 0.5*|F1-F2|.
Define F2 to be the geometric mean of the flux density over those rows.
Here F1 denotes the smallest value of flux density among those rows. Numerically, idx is 0.42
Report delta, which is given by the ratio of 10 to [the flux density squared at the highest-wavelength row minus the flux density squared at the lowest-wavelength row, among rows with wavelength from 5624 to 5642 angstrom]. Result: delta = 0.7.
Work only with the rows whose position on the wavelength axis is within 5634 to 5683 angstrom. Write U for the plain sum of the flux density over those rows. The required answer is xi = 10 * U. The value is 2477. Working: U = 248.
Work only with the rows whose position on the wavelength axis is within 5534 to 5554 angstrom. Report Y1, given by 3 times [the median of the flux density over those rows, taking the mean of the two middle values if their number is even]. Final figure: 39.9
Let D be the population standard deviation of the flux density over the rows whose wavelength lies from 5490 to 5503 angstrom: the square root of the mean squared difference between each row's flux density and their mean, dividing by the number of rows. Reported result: 0.82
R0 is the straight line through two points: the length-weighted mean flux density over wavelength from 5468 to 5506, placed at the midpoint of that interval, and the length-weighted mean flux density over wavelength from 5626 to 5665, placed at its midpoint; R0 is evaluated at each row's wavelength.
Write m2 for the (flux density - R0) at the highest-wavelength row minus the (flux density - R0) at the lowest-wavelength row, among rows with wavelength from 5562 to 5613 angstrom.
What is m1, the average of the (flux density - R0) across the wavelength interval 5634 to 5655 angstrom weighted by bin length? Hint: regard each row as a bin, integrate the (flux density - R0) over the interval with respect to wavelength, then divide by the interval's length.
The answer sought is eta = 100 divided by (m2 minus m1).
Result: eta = 167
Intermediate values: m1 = 0.2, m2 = 0.8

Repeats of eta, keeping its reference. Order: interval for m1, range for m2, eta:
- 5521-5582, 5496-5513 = -64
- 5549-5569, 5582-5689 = -109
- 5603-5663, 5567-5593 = -70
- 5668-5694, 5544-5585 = 577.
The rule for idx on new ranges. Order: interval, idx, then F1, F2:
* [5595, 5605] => 0.49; 12.25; 13.2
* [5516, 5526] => 0.12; 12.85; 13.1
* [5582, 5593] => 0.76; 11.75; 13.3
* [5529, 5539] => 0.46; 11.82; 12.7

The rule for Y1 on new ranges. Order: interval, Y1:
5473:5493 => 39.1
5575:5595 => 39.1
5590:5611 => 39.7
